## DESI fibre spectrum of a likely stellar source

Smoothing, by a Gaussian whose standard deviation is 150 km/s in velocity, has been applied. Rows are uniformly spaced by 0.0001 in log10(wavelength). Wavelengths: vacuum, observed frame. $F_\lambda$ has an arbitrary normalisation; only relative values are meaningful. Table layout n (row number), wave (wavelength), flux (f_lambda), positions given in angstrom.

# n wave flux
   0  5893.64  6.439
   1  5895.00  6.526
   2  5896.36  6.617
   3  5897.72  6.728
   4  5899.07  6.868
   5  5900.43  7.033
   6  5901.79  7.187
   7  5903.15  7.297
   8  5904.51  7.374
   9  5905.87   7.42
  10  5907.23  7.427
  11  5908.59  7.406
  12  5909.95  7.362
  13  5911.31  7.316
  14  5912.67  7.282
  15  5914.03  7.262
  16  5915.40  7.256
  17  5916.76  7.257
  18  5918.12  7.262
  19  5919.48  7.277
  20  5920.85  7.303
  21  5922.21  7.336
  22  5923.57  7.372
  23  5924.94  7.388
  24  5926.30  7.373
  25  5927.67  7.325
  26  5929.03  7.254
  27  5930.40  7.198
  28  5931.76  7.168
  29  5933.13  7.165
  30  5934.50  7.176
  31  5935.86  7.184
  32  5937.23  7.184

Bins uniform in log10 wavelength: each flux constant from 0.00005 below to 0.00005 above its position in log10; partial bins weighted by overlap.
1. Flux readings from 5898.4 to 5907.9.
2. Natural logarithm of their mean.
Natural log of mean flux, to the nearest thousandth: 1.978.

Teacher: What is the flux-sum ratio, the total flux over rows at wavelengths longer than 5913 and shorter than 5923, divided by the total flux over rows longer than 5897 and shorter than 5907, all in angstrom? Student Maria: 1.02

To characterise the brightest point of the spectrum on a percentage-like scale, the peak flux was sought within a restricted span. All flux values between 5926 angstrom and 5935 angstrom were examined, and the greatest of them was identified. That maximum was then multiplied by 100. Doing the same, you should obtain 737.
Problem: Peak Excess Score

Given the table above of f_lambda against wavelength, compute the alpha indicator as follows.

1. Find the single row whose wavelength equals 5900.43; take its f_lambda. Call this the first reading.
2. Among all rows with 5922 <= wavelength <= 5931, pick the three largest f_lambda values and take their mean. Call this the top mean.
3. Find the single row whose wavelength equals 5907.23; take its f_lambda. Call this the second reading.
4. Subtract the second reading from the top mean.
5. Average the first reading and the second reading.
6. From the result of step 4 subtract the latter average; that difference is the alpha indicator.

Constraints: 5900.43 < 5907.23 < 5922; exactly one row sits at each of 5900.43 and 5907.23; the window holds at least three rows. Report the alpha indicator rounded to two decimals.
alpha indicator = -7.28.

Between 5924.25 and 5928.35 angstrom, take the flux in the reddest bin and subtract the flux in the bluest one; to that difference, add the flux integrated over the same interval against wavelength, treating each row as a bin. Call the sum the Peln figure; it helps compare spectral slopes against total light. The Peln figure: 30.1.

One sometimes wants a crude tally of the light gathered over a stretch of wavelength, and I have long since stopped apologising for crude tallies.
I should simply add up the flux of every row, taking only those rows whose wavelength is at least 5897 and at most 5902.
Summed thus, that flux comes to 28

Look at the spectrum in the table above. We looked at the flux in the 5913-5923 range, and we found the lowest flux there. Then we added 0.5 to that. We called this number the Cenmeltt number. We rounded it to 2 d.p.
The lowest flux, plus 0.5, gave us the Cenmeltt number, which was 7.76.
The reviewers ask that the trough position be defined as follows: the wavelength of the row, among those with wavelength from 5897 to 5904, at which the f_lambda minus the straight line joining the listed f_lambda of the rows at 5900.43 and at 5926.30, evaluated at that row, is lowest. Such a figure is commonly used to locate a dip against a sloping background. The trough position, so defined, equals 5897.72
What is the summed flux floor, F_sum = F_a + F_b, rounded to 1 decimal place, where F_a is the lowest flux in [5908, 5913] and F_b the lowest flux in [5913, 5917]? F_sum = 14.5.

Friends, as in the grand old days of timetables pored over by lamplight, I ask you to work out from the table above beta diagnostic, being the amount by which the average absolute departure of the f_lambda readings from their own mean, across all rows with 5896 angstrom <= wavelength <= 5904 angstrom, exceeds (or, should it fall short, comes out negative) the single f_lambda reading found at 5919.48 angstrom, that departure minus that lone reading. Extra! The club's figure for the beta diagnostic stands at -7.06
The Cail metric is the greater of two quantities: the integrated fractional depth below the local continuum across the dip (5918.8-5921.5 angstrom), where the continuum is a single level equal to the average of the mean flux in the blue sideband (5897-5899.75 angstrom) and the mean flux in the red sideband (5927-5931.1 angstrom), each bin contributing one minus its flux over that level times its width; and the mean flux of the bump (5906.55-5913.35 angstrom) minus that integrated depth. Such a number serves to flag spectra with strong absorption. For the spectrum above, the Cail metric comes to 7.46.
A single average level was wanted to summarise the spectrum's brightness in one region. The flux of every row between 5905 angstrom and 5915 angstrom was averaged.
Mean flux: 7.35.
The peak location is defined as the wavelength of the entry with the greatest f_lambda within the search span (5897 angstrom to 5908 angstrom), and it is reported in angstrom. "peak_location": 5907.23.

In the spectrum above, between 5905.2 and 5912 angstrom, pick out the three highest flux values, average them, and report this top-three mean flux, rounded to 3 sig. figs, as 7.42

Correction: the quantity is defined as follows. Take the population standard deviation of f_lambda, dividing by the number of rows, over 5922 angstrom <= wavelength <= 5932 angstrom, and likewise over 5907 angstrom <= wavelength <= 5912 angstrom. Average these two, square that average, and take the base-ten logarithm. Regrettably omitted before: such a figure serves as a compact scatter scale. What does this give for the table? -2.4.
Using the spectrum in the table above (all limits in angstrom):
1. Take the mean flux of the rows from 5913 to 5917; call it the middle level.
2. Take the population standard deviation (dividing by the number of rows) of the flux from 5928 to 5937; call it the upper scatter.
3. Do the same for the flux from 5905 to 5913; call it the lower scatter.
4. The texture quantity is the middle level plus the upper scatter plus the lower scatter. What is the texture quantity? 7.34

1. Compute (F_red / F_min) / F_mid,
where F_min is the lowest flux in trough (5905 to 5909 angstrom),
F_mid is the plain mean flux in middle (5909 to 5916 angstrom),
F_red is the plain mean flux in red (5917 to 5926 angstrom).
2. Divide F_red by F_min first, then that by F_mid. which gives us 0.136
